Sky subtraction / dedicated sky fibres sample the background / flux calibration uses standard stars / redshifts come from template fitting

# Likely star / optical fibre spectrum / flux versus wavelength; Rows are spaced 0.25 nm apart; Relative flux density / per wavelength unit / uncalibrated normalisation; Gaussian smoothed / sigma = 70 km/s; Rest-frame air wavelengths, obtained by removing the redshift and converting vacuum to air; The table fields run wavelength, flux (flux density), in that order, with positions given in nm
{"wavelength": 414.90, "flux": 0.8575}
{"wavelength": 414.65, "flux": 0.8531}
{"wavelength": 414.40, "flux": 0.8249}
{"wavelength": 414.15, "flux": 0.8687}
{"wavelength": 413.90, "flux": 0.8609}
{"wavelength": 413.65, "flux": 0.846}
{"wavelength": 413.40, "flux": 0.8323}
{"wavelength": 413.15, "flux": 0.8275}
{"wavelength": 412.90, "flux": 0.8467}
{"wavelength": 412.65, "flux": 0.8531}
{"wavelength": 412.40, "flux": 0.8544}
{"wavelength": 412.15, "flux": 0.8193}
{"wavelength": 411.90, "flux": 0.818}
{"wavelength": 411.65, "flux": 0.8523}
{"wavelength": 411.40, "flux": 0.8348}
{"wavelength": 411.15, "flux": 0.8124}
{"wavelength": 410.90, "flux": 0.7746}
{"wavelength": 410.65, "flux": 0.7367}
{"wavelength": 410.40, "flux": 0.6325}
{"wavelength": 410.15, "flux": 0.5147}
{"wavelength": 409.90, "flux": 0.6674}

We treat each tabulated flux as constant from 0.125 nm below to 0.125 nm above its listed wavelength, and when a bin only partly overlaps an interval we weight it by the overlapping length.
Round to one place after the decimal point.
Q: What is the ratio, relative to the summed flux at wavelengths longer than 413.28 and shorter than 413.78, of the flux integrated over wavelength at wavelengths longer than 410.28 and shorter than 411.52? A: 0.6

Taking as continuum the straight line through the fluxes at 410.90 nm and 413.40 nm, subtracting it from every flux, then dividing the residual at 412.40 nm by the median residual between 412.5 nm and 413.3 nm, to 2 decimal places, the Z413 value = 1.74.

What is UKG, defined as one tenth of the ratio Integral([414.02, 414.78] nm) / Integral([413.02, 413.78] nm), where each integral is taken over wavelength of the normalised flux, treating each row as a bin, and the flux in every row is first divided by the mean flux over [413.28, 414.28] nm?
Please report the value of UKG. 0.102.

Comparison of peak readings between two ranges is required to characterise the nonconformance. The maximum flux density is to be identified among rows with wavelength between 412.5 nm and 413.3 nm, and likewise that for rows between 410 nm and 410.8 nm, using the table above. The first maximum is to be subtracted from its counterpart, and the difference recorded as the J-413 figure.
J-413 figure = -0.116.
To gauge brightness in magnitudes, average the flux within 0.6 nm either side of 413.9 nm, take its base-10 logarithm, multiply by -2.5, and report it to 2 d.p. 0.18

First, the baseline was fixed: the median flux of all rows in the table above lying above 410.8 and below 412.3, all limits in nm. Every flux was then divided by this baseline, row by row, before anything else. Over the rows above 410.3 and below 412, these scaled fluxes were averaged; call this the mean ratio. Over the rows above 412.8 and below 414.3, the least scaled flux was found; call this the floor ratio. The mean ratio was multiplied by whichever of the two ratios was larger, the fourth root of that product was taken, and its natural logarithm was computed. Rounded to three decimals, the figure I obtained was -0.009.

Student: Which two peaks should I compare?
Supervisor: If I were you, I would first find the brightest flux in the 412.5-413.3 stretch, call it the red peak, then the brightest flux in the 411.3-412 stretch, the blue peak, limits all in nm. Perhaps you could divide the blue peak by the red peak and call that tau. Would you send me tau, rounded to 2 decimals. 1.00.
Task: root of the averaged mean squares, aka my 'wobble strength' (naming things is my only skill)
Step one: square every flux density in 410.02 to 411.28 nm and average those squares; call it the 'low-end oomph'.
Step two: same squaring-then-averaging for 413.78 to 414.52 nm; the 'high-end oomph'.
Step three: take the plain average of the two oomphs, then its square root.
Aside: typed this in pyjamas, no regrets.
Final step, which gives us 0.781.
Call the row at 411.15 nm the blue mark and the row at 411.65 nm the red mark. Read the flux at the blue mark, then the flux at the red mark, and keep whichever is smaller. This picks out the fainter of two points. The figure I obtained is 0.812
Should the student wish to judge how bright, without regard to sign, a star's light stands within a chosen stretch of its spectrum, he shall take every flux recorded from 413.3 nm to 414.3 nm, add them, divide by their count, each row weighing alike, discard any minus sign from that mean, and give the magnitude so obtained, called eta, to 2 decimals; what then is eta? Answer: 0.85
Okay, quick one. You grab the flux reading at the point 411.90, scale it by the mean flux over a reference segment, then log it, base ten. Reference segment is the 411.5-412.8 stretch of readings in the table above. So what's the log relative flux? -0.011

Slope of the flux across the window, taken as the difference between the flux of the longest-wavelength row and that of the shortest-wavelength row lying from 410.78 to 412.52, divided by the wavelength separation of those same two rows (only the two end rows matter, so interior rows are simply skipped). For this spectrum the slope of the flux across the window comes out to 0.053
